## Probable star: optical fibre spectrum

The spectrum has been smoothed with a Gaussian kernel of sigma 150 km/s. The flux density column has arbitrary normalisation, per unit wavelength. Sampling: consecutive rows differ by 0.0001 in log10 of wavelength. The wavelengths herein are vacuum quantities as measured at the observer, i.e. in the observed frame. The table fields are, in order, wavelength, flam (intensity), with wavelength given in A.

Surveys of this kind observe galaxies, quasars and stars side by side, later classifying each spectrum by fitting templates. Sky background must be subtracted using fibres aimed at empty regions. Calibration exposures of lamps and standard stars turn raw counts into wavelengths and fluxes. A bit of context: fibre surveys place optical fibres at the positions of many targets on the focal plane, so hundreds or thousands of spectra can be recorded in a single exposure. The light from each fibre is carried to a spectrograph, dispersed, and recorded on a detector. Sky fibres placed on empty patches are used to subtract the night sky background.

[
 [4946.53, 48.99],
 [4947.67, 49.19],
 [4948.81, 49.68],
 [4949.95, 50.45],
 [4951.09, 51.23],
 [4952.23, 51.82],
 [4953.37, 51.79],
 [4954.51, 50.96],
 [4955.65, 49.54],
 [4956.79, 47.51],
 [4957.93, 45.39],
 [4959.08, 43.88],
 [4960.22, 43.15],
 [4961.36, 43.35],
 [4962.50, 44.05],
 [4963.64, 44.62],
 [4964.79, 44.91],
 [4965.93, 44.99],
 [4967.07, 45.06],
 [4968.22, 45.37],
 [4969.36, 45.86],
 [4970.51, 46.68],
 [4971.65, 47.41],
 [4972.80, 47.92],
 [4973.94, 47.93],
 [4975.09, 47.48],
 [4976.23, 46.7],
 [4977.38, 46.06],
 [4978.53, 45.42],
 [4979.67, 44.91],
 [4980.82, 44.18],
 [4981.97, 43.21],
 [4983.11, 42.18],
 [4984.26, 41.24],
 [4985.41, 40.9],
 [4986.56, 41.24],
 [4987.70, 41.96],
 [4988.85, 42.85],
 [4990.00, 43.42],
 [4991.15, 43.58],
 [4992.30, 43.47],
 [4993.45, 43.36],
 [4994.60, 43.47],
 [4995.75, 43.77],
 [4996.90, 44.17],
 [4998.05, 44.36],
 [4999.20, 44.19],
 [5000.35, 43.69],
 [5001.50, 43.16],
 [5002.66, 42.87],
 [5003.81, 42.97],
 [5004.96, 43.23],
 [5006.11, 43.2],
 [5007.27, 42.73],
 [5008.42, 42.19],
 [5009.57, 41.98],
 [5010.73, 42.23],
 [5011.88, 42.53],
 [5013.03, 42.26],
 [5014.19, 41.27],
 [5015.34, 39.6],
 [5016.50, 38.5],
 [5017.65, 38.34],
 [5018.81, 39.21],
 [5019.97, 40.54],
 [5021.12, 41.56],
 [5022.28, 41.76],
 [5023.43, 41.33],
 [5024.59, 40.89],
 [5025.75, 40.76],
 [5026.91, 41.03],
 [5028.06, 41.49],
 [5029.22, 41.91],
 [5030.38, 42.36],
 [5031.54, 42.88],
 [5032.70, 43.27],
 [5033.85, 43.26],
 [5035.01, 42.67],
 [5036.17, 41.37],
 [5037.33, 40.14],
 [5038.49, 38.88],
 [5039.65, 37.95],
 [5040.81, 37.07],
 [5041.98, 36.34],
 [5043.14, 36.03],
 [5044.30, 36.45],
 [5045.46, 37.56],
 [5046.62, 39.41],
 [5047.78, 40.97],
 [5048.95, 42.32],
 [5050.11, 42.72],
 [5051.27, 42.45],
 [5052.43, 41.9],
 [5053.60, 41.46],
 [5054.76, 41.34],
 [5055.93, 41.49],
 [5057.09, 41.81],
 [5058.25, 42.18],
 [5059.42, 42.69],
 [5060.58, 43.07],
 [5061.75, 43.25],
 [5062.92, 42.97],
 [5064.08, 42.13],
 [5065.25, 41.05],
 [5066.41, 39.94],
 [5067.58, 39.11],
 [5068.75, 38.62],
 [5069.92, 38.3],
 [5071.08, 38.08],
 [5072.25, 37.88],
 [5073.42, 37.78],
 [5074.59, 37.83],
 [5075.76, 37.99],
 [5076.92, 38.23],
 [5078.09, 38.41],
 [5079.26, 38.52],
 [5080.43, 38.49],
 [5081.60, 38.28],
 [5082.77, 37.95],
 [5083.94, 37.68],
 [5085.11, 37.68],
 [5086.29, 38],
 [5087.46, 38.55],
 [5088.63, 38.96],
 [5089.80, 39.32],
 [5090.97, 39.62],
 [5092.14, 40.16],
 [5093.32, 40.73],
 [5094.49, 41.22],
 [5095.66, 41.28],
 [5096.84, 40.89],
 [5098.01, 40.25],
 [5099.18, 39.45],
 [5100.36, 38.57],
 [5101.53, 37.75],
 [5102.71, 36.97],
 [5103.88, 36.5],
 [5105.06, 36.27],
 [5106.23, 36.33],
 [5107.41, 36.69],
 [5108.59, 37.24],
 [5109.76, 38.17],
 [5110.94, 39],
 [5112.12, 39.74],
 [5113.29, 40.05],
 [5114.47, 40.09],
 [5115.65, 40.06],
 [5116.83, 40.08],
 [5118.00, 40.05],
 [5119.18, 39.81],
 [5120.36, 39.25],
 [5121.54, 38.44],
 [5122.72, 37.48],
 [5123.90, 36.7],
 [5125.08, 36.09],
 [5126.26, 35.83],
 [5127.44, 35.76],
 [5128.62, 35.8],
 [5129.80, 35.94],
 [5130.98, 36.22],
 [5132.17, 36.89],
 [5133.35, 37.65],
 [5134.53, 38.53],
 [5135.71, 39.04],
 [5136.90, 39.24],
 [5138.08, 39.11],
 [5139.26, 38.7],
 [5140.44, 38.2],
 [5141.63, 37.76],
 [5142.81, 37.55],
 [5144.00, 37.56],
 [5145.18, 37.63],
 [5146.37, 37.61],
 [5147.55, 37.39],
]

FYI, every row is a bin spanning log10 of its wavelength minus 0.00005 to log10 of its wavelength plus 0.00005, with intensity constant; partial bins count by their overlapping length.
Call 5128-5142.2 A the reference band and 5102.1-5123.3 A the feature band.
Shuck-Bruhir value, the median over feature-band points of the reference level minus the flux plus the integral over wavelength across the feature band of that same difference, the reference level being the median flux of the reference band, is -11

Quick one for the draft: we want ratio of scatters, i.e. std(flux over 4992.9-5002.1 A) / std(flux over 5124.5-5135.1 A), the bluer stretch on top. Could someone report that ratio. 0.44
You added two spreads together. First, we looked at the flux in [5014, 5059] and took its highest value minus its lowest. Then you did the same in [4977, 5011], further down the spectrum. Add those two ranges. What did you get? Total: 12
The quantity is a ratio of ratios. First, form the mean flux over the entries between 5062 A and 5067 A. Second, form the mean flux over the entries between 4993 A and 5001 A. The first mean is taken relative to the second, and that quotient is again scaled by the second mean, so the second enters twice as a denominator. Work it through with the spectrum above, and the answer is 0.0216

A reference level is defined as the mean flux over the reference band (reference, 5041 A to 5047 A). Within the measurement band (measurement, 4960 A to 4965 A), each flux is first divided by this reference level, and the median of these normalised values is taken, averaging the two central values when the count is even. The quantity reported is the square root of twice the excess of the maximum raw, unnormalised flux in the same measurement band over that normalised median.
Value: 9.4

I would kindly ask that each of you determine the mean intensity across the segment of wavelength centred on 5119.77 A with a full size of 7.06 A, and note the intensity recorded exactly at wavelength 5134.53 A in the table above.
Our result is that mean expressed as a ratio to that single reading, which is 1.02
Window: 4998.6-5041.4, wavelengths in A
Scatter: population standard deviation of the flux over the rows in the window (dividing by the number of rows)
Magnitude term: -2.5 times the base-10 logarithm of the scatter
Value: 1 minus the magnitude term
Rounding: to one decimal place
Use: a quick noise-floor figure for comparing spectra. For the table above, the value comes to 1.6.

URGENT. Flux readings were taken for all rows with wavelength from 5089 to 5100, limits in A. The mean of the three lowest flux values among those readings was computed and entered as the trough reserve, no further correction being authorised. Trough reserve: 39.5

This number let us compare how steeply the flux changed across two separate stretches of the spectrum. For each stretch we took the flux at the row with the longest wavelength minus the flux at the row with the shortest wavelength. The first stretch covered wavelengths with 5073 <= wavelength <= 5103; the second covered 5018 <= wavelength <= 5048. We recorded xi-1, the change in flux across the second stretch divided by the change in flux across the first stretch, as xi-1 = -2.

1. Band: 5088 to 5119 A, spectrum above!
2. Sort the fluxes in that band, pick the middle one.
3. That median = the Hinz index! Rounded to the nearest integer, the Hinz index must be 40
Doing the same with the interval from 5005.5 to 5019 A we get 42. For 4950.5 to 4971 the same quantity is 45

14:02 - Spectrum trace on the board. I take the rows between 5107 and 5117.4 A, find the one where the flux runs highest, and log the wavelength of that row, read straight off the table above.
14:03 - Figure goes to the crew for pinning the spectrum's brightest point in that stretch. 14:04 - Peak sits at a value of 5114.47 A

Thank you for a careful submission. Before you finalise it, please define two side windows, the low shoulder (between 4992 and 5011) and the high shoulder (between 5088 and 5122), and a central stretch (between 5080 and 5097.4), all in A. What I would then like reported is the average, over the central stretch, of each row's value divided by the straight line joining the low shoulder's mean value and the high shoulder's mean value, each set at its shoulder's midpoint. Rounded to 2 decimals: 0.99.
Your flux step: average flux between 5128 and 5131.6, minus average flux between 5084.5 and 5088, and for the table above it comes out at -2.1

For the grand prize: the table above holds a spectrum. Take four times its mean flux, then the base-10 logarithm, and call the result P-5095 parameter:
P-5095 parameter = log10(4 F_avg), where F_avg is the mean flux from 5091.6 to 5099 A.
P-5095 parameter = 2.212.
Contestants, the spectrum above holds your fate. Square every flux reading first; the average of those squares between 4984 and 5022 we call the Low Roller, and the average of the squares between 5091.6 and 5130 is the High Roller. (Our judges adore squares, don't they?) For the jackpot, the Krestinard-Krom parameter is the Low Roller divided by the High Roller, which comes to 1.21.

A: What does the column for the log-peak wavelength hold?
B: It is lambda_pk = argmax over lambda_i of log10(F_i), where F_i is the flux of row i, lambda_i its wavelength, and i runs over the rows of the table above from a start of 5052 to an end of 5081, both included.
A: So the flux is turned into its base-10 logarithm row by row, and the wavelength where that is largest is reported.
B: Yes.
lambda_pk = 5061.75 A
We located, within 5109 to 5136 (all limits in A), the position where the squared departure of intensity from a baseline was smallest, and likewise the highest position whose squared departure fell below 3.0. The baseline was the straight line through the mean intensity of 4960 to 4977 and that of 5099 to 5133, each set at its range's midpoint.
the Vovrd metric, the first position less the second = -24.8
